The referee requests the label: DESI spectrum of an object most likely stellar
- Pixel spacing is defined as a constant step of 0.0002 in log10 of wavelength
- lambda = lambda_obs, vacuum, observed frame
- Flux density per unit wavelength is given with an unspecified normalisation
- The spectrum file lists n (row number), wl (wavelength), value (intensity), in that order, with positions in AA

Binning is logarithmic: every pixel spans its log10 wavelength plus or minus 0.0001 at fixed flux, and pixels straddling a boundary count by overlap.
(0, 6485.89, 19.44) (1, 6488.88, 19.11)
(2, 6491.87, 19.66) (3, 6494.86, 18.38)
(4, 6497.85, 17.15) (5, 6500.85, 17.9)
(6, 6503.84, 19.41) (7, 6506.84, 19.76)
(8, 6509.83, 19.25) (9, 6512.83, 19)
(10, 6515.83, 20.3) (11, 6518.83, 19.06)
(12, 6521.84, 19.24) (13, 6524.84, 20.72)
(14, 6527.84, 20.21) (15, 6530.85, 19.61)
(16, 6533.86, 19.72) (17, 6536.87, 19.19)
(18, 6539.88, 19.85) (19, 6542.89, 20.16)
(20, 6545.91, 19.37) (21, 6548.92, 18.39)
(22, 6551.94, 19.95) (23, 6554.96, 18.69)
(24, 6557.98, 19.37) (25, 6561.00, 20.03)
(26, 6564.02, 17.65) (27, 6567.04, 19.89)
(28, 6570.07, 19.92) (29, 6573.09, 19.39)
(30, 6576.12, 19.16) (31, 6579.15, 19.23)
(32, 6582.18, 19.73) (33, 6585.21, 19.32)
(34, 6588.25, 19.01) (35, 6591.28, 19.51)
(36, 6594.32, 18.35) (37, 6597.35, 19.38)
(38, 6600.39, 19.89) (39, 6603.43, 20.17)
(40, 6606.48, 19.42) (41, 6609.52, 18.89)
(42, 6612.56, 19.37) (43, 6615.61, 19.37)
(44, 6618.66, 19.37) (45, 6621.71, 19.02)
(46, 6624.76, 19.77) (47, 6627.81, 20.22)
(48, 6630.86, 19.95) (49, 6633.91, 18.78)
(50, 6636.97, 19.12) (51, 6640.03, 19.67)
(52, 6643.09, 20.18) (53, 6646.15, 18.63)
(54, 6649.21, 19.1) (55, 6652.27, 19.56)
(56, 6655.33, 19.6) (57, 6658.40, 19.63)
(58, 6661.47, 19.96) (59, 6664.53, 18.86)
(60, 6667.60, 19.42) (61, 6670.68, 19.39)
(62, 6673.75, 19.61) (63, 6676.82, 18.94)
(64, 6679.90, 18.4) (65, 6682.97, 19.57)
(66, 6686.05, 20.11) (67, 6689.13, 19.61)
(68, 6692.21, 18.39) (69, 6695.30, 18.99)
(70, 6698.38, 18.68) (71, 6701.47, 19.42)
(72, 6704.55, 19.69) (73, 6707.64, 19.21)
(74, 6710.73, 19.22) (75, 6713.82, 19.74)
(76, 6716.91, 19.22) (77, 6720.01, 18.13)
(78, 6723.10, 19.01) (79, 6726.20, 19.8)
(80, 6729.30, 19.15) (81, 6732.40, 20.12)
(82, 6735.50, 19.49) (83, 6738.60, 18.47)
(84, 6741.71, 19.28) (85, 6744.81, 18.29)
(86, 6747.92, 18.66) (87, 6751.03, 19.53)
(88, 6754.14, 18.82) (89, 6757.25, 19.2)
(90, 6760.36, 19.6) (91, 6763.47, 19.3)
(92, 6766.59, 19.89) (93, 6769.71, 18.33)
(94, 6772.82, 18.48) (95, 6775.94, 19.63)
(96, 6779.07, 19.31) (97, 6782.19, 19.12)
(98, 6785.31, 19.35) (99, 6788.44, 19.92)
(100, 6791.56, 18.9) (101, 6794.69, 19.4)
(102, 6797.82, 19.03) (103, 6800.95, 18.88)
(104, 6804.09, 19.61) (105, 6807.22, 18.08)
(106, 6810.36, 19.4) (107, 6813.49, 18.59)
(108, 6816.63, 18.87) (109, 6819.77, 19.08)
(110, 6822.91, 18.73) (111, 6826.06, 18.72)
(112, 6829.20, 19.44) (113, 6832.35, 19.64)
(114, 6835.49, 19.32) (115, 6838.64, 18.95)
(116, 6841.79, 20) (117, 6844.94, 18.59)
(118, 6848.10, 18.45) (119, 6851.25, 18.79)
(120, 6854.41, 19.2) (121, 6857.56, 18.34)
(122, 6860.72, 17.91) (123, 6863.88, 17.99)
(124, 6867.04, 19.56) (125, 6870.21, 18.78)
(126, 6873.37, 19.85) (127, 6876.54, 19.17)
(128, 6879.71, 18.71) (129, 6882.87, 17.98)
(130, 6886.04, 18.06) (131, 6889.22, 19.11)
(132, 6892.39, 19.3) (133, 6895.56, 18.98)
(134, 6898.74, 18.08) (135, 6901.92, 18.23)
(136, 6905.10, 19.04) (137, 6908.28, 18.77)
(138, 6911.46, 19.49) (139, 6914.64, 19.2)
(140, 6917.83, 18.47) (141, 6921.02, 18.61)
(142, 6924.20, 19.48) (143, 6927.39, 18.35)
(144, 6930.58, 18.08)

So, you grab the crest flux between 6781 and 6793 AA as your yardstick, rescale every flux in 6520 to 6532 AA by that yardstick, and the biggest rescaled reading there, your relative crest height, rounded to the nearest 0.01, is 1.04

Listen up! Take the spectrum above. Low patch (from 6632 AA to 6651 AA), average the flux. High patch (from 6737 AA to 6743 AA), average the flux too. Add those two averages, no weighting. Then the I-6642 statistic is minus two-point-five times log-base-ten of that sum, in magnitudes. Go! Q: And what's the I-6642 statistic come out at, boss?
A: -3.953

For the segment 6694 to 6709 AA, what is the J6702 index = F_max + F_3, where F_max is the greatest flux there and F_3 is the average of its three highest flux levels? 39.1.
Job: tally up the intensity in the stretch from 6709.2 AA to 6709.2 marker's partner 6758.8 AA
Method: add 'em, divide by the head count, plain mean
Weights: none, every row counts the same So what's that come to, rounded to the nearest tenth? 19.1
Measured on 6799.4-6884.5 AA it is 18.9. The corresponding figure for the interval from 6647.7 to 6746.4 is 19.3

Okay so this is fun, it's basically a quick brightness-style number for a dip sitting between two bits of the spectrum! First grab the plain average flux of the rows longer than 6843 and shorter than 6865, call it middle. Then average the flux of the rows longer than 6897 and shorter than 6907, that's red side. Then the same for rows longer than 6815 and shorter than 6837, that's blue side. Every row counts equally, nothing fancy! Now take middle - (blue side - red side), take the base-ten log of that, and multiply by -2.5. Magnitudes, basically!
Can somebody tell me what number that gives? -3.13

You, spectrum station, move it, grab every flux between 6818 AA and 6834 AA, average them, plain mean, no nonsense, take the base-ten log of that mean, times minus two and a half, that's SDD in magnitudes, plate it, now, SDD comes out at -3.20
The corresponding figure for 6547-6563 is -3.21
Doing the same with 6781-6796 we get -3.22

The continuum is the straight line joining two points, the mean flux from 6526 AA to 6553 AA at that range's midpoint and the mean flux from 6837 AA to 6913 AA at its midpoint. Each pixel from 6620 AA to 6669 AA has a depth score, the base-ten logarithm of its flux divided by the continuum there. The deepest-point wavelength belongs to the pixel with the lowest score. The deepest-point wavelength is 6646.15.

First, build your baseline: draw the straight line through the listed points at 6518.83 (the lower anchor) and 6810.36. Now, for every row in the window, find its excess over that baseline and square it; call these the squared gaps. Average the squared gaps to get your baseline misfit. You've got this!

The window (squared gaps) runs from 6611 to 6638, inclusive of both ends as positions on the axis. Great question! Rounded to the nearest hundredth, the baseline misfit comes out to 0.26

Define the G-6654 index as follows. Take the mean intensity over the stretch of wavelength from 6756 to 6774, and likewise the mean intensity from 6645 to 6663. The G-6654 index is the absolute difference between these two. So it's 0.28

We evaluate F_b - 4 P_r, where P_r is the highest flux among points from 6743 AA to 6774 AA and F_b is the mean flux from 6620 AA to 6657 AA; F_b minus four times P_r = -60.1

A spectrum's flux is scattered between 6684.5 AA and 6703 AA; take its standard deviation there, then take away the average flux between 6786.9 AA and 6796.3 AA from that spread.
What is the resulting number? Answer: -18.8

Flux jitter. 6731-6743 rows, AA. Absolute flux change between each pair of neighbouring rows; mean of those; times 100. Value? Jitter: 82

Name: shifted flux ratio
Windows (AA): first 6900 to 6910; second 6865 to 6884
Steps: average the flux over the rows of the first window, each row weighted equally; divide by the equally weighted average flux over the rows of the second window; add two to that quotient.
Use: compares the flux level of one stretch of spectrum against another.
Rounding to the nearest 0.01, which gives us 2.98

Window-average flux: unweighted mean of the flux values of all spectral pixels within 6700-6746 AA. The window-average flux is 19.2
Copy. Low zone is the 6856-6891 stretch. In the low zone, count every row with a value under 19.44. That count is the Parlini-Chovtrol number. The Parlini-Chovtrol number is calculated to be 9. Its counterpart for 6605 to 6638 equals 8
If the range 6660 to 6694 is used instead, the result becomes 6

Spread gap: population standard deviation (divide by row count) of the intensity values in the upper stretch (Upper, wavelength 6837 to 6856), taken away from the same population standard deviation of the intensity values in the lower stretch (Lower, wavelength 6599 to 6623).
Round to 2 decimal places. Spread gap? -0.12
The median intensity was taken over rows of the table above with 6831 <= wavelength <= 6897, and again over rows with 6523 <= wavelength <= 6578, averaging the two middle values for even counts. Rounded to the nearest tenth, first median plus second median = 38.6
